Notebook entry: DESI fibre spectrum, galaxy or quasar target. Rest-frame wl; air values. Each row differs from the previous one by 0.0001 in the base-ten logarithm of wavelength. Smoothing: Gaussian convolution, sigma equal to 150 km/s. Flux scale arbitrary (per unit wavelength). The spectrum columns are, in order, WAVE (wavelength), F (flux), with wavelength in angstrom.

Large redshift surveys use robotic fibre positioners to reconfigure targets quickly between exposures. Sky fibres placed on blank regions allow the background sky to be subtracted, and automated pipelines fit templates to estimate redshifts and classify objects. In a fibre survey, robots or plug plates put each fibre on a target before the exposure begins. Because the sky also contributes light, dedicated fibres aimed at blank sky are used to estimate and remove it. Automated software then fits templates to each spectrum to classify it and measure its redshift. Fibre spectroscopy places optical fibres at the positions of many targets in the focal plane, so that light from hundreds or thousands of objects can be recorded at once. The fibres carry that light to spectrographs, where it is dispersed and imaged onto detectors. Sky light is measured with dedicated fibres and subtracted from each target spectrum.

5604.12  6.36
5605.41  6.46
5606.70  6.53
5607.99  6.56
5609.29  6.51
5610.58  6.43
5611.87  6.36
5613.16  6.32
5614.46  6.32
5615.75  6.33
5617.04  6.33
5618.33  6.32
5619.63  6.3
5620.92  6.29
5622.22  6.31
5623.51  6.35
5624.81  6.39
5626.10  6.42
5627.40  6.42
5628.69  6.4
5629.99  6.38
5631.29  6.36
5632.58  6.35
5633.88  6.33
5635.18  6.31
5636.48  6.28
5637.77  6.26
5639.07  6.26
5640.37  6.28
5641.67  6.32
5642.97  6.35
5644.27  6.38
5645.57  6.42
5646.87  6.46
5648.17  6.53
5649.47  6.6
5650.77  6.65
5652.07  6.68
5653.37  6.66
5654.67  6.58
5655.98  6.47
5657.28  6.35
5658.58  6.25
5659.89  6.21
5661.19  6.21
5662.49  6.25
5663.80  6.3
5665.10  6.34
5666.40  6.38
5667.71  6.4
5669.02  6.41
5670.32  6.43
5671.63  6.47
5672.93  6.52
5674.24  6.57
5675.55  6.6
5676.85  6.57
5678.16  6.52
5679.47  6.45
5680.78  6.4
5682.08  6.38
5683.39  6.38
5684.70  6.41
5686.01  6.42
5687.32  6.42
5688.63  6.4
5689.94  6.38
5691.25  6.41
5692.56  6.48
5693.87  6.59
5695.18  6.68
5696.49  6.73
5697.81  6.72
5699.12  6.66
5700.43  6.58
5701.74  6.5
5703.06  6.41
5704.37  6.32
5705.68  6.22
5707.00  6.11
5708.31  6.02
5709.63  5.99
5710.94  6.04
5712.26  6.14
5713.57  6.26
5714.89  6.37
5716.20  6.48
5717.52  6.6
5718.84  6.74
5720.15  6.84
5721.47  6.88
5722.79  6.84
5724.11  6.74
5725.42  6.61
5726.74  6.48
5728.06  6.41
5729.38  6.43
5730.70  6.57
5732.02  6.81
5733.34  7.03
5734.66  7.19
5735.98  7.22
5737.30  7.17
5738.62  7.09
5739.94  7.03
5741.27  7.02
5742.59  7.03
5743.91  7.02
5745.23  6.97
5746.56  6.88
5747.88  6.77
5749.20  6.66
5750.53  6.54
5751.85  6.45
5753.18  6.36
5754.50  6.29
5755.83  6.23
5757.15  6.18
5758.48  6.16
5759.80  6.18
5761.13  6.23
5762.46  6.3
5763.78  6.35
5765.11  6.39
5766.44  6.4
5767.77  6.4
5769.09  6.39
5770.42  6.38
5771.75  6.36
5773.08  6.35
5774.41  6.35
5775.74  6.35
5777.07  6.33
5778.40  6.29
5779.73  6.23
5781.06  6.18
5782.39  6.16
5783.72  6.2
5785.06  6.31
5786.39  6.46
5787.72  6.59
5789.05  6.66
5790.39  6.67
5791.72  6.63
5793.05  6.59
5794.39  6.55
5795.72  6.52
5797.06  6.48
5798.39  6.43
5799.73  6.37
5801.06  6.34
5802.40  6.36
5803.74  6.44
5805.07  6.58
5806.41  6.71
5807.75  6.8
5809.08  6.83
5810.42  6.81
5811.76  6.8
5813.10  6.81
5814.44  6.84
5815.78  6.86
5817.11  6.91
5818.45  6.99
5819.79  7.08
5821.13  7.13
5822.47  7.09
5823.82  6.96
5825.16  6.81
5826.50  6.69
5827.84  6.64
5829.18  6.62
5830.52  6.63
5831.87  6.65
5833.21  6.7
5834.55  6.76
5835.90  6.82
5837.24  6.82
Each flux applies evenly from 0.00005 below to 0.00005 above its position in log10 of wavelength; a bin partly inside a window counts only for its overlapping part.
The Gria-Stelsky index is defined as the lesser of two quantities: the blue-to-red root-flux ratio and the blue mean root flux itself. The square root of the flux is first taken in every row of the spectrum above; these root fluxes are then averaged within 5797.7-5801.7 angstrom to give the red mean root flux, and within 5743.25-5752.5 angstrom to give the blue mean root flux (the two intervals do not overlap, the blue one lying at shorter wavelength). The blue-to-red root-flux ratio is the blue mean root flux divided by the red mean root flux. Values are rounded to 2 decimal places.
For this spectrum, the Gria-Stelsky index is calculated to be 1.03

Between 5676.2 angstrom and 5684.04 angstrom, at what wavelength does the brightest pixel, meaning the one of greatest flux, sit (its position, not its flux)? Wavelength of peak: 5676.85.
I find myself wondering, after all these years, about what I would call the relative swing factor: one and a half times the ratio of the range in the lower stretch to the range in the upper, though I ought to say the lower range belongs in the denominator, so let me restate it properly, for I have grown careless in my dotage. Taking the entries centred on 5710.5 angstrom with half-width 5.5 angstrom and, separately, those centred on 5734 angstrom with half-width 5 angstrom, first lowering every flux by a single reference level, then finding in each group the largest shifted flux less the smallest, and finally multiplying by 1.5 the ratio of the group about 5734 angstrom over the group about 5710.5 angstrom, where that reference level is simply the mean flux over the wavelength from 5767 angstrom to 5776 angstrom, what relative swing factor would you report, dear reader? 3.1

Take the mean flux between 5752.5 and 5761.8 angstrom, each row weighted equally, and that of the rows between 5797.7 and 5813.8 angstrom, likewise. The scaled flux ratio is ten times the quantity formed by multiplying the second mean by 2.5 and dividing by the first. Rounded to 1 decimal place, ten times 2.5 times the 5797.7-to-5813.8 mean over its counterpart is 26.5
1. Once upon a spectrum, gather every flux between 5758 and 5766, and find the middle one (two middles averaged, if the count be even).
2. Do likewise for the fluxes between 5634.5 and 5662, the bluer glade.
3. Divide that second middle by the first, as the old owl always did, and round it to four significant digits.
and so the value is 1.014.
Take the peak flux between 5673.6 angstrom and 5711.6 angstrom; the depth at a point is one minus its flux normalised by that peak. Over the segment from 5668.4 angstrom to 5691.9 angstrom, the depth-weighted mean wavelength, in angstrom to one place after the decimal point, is 5681.0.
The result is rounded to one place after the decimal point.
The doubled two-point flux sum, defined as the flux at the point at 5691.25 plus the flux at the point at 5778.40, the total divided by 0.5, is 25.4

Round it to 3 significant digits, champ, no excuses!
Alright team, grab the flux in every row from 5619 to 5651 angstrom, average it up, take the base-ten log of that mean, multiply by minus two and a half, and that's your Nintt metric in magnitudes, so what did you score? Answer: -2.01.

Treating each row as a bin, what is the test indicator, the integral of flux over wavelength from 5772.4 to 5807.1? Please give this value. 223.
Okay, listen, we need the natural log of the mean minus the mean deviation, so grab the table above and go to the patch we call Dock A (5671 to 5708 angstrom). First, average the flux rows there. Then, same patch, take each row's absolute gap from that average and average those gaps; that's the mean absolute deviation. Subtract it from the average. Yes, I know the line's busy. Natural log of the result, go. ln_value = 1.85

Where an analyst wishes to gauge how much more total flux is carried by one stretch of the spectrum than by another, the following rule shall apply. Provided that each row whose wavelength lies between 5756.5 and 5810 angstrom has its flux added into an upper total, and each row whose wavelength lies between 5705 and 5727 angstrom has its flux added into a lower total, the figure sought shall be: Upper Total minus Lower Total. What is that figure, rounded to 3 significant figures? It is 147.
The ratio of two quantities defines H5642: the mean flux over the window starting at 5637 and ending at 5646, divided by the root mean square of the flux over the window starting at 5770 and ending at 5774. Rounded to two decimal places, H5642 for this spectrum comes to 0.99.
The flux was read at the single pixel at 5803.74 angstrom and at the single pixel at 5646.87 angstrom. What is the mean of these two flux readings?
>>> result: 6.45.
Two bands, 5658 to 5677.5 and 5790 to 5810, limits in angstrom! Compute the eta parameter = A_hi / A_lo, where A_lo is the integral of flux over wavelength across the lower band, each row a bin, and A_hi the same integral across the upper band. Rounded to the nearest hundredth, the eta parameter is 1.05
